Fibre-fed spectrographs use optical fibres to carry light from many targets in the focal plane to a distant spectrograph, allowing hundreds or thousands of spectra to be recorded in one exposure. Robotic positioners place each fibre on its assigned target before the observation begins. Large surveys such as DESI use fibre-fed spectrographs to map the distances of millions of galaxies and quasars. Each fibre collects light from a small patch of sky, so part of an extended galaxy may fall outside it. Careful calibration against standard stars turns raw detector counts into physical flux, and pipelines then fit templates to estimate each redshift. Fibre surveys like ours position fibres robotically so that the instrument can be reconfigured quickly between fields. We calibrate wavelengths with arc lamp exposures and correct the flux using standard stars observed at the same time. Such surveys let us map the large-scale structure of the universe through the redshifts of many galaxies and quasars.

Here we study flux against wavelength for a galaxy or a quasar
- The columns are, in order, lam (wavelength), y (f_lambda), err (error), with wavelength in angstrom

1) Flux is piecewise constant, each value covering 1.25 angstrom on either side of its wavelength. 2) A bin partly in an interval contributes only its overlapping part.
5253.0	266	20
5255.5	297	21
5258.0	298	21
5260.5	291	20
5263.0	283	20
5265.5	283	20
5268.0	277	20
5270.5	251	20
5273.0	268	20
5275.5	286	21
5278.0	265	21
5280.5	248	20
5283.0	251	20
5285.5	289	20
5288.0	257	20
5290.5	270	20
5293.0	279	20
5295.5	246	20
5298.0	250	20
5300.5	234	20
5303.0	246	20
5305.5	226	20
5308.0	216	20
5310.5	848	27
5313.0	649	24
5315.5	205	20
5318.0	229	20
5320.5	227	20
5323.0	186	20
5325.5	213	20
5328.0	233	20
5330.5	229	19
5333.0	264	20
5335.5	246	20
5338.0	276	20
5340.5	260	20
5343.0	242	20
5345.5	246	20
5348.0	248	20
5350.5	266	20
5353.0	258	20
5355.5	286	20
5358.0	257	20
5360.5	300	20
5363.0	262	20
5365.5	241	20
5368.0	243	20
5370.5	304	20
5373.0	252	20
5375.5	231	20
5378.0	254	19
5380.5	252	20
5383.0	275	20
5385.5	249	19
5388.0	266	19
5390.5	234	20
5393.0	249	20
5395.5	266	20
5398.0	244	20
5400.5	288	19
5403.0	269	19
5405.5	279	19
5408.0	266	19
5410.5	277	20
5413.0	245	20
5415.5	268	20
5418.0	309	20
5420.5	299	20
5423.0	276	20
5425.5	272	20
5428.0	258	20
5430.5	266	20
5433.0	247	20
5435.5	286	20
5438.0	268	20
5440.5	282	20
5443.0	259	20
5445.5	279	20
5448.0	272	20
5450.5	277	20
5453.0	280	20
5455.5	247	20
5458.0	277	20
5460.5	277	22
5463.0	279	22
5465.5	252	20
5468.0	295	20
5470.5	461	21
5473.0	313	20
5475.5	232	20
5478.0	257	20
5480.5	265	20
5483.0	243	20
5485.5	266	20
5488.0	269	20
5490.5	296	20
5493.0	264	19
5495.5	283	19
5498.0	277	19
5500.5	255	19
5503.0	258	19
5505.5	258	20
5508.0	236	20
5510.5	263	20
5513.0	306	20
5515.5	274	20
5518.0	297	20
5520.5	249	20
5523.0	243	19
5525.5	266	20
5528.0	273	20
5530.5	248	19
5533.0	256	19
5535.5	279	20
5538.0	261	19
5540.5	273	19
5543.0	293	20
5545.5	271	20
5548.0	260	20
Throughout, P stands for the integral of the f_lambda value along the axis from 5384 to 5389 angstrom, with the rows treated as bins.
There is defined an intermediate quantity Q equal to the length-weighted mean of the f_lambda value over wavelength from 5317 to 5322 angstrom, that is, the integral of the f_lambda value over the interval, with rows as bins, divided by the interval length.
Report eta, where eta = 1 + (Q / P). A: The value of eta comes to 1.18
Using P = 1290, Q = 226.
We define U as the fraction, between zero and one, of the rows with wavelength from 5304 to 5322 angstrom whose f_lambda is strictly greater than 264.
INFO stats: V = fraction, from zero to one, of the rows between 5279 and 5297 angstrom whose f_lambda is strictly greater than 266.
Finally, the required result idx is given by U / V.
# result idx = 0.7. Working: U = 0.3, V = 0.4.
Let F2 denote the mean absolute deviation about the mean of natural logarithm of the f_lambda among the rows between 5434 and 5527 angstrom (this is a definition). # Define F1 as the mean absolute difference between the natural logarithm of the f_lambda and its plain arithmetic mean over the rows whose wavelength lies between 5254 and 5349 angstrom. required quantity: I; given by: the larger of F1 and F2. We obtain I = 0.15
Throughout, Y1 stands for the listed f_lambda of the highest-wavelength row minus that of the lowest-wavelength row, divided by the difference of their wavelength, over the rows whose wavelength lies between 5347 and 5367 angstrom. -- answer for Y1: -0.4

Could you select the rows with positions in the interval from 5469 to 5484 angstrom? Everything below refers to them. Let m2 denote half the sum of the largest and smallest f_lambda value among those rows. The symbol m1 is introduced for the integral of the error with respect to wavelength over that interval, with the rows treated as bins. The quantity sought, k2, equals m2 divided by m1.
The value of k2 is 1.15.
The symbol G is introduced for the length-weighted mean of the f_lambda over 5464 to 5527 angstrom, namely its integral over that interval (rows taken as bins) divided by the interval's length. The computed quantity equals 275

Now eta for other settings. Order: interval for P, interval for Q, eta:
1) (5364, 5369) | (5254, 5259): 1.24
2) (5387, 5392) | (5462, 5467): 1.21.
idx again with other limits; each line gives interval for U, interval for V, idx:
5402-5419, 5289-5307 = 3.0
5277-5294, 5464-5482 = 1.3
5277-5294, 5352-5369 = 2.0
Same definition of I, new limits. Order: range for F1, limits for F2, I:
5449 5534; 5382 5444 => 0.07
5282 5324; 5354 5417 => 0.24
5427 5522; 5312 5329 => 0.27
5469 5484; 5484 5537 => 0.19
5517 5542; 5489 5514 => 0.06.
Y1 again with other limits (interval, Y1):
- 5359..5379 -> -2.6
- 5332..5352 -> 0.1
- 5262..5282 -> -2.0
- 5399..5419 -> 1.2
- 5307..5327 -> -0.2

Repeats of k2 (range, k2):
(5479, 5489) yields 1.28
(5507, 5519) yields 1.13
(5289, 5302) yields 0.99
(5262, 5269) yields 2.00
